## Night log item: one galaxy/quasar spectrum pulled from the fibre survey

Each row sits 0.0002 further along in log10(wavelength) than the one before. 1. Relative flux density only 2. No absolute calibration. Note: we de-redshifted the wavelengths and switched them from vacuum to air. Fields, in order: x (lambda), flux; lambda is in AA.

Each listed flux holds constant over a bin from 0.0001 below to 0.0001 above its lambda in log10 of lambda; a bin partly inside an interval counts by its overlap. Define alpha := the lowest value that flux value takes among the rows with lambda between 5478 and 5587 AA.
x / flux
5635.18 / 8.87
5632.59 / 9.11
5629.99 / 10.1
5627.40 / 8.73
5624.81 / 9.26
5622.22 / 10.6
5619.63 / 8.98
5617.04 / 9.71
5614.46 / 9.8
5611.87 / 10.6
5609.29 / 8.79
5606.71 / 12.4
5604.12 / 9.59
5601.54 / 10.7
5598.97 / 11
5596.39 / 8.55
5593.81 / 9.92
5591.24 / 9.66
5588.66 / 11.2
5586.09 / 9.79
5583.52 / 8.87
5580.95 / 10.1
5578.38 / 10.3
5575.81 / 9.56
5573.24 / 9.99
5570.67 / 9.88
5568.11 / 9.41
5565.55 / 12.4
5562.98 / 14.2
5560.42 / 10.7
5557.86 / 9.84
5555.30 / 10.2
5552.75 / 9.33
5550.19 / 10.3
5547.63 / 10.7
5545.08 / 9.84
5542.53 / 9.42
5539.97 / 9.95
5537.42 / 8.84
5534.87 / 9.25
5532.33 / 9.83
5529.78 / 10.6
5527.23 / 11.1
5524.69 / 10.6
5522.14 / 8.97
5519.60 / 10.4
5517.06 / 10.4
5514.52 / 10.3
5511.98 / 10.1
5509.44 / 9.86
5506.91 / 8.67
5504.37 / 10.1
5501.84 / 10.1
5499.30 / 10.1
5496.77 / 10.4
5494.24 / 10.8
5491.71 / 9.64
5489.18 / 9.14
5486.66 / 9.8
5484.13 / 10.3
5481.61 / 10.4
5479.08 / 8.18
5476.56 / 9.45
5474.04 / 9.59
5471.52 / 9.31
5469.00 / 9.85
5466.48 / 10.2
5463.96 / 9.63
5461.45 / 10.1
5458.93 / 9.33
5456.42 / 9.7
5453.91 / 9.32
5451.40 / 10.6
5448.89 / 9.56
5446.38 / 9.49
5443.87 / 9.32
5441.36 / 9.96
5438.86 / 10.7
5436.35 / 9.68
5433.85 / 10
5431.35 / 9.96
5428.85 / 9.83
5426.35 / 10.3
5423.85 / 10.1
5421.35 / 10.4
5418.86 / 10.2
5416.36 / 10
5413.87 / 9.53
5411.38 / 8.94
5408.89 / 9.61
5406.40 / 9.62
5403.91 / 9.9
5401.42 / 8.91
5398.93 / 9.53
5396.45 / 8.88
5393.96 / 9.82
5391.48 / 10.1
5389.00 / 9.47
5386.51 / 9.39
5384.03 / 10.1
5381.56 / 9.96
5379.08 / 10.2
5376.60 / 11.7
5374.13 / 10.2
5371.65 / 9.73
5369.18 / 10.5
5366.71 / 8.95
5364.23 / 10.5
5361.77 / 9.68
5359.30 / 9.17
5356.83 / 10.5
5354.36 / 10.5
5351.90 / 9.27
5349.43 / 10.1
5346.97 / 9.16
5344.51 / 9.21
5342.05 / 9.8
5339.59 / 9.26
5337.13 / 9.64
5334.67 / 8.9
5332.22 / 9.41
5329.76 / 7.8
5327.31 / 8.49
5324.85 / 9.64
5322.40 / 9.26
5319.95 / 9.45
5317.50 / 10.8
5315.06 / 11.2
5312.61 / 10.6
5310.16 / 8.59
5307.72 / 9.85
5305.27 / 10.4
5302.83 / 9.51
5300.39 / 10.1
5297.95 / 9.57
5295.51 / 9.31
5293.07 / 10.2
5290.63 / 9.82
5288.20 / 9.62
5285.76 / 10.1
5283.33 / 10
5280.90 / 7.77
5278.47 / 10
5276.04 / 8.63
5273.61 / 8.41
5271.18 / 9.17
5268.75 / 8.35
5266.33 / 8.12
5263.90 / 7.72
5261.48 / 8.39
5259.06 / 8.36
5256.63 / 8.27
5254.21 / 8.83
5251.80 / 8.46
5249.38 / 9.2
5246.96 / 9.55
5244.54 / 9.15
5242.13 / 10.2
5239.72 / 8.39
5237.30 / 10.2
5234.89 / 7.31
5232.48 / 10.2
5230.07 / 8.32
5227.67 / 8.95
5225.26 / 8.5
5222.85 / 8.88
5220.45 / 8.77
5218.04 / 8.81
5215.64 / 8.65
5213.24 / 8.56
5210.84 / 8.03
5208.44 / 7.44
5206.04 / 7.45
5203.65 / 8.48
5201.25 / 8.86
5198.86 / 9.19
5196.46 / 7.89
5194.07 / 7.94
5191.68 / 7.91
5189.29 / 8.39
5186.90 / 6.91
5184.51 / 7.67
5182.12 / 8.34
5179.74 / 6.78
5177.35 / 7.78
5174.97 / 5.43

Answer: 8.18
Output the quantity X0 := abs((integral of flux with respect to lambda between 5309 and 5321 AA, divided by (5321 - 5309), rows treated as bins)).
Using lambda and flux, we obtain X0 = 10.1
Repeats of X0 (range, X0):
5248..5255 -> 8.9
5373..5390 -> 10.2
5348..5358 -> 10.1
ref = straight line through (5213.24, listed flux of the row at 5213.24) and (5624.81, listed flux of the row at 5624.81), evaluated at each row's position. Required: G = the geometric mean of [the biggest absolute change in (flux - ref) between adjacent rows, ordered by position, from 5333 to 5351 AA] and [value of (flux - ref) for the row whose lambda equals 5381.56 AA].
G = 1.0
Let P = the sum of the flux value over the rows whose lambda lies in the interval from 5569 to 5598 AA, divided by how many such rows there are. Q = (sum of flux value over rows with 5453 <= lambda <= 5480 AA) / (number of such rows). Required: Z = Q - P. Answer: -0.3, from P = 9.8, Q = 9.5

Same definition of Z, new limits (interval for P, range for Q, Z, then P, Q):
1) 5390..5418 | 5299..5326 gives 0.4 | 9.5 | 9.9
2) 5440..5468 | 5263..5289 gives -0.8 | 9.7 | 8.9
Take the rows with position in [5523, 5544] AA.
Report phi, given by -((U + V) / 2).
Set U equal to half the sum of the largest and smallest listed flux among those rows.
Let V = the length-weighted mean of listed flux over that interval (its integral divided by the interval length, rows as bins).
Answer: -9.9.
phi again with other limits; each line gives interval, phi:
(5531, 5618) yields -10.8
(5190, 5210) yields -8.2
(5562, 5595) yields -11.0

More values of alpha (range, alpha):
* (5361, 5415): 8.88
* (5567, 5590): 8.87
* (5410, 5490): 8.18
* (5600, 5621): 8.79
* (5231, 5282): 7.31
